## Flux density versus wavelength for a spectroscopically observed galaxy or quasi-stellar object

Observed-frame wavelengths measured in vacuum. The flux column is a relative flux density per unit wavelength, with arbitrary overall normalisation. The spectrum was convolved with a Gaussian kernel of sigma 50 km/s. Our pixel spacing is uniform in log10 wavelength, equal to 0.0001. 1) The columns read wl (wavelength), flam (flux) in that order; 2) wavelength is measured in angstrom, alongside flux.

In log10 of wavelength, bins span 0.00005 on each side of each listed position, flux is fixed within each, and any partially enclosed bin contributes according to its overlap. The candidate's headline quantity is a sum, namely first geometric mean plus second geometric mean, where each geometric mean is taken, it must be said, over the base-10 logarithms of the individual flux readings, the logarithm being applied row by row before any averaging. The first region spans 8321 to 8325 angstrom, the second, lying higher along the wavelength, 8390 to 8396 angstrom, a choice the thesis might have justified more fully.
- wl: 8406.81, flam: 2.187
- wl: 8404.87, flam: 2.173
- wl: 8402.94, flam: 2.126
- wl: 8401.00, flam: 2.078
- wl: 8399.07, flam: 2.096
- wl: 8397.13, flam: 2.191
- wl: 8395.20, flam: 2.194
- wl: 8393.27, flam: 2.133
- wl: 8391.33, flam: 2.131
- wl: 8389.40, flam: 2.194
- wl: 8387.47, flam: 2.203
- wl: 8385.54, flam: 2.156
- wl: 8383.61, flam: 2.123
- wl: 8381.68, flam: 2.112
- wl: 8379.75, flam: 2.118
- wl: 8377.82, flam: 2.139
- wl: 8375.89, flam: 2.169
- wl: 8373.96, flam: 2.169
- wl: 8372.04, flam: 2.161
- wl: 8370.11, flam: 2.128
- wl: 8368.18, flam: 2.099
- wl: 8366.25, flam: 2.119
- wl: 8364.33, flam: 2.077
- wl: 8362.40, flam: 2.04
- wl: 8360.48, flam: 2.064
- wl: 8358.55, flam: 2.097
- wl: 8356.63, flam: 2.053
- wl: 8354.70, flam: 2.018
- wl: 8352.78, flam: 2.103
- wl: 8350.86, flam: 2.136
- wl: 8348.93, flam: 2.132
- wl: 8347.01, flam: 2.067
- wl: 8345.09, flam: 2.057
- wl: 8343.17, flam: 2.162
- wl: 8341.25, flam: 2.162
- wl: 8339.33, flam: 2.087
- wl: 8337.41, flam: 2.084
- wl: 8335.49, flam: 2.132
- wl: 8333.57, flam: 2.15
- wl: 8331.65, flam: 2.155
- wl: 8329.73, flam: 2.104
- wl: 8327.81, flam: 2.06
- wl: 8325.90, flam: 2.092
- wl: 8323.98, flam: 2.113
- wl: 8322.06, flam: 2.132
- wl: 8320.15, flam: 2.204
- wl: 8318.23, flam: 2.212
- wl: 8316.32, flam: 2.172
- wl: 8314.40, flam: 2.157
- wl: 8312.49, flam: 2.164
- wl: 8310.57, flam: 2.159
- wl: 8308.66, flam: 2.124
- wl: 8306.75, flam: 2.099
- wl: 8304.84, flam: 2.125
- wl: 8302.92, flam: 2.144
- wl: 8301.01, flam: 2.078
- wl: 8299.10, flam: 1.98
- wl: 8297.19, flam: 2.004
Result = 0.6597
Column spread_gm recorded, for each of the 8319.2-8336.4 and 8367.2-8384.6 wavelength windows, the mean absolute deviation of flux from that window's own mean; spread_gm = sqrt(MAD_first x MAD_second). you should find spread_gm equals 0.026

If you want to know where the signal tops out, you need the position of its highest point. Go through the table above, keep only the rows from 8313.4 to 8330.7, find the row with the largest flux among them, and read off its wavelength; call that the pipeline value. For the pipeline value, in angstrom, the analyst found 8318.23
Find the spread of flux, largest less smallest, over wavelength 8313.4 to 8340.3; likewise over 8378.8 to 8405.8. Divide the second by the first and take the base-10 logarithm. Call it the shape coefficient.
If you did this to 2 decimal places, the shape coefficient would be -0.08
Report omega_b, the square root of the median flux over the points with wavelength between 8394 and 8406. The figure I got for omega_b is 1.47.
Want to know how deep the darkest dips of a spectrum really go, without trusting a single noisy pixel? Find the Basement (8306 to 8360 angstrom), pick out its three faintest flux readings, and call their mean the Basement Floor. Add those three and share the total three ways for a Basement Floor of 2.04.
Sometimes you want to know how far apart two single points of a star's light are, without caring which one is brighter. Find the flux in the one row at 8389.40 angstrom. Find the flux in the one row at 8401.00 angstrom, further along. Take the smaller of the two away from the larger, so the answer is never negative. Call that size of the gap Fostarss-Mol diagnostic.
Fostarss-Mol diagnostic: 0.116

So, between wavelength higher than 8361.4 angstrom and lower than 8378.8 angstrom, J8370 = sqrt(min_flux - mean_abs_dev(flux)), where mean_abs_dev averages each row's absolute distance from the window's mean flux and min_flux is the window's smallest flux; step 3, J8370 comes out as 1.416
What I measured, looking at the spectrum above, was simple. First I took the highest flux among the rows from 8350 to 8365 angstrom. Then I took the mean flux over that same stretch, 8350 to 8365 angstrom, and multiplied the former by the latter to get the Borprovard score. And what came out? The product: 4.43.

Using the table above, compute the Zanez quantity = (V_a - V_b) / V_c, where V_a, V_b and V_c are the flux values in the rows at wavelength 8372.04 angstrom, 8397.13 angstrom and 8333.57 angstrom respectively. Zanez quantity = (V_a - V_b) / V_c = -0.014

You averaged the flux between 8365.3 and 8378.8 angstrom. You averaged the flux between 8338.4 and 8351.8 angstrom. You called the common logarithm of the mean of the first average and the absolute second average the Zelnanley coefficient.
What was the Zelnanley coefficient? 0.328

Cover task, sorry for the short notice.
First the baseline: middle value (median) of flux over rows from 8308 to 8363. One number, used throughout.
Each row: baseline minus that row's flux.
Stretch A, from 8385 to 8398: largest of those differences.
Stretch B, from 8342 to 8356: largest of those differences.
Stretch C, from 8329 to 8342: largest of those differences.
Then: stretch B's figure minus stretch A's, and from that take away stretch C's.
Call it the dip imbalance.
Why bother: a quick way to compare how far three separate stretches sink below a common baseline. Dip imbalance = 0.073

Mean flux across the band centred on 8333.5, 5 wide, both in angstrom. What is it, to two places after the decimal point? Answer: 2.15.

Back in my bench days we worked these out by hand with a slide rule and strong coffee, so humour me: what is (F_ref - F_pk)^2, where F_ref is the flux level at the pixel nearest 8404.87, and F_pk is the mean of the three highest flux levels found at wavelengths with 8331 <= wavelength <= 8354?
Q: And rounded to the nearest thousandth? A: 0.000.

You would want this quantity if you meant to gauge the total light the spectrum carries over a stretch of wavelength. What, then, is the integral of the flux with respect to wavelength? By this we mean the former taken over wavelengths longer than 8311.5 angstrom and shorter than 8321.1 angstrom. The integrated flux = 20.9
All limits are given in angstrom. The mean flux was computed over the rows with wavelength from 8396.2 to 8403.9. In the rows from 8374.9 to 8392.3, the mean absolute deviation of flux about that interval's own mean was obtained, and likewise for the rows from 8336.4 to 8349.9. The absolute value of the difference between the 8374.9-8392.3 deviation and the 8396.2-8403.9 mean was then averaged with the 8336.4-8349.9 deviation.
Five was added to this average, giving 6.07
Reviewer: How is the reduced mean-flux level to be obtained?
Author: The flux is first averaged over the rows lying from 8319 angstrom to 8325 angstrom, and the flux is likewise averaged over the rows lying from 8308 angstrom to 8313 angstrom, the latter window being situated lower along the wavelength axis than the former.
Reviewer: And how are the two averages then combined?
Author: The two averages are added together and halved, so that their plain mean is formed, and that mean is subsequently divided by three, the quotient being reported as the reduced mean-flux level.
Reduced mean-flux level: 0.716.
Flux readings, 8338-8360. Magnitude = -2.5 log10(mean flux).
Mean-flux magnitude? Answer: -0.804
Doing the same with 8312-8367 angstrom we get -0.813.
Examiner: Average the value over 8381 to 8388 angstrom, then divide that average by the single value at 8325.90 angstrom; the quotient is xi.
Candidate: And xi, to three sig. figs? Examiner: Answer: 1.03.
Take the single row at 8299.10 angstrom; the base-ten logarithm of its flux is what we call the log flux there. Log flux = 0.297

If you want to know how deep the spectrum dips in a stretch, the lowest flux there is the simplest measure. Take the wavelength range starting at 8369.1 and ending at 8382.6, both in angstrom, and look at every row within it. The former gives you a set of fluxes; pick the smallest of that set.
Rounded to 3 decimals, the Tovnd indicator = 2.112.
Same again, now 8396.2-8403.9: 2.078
